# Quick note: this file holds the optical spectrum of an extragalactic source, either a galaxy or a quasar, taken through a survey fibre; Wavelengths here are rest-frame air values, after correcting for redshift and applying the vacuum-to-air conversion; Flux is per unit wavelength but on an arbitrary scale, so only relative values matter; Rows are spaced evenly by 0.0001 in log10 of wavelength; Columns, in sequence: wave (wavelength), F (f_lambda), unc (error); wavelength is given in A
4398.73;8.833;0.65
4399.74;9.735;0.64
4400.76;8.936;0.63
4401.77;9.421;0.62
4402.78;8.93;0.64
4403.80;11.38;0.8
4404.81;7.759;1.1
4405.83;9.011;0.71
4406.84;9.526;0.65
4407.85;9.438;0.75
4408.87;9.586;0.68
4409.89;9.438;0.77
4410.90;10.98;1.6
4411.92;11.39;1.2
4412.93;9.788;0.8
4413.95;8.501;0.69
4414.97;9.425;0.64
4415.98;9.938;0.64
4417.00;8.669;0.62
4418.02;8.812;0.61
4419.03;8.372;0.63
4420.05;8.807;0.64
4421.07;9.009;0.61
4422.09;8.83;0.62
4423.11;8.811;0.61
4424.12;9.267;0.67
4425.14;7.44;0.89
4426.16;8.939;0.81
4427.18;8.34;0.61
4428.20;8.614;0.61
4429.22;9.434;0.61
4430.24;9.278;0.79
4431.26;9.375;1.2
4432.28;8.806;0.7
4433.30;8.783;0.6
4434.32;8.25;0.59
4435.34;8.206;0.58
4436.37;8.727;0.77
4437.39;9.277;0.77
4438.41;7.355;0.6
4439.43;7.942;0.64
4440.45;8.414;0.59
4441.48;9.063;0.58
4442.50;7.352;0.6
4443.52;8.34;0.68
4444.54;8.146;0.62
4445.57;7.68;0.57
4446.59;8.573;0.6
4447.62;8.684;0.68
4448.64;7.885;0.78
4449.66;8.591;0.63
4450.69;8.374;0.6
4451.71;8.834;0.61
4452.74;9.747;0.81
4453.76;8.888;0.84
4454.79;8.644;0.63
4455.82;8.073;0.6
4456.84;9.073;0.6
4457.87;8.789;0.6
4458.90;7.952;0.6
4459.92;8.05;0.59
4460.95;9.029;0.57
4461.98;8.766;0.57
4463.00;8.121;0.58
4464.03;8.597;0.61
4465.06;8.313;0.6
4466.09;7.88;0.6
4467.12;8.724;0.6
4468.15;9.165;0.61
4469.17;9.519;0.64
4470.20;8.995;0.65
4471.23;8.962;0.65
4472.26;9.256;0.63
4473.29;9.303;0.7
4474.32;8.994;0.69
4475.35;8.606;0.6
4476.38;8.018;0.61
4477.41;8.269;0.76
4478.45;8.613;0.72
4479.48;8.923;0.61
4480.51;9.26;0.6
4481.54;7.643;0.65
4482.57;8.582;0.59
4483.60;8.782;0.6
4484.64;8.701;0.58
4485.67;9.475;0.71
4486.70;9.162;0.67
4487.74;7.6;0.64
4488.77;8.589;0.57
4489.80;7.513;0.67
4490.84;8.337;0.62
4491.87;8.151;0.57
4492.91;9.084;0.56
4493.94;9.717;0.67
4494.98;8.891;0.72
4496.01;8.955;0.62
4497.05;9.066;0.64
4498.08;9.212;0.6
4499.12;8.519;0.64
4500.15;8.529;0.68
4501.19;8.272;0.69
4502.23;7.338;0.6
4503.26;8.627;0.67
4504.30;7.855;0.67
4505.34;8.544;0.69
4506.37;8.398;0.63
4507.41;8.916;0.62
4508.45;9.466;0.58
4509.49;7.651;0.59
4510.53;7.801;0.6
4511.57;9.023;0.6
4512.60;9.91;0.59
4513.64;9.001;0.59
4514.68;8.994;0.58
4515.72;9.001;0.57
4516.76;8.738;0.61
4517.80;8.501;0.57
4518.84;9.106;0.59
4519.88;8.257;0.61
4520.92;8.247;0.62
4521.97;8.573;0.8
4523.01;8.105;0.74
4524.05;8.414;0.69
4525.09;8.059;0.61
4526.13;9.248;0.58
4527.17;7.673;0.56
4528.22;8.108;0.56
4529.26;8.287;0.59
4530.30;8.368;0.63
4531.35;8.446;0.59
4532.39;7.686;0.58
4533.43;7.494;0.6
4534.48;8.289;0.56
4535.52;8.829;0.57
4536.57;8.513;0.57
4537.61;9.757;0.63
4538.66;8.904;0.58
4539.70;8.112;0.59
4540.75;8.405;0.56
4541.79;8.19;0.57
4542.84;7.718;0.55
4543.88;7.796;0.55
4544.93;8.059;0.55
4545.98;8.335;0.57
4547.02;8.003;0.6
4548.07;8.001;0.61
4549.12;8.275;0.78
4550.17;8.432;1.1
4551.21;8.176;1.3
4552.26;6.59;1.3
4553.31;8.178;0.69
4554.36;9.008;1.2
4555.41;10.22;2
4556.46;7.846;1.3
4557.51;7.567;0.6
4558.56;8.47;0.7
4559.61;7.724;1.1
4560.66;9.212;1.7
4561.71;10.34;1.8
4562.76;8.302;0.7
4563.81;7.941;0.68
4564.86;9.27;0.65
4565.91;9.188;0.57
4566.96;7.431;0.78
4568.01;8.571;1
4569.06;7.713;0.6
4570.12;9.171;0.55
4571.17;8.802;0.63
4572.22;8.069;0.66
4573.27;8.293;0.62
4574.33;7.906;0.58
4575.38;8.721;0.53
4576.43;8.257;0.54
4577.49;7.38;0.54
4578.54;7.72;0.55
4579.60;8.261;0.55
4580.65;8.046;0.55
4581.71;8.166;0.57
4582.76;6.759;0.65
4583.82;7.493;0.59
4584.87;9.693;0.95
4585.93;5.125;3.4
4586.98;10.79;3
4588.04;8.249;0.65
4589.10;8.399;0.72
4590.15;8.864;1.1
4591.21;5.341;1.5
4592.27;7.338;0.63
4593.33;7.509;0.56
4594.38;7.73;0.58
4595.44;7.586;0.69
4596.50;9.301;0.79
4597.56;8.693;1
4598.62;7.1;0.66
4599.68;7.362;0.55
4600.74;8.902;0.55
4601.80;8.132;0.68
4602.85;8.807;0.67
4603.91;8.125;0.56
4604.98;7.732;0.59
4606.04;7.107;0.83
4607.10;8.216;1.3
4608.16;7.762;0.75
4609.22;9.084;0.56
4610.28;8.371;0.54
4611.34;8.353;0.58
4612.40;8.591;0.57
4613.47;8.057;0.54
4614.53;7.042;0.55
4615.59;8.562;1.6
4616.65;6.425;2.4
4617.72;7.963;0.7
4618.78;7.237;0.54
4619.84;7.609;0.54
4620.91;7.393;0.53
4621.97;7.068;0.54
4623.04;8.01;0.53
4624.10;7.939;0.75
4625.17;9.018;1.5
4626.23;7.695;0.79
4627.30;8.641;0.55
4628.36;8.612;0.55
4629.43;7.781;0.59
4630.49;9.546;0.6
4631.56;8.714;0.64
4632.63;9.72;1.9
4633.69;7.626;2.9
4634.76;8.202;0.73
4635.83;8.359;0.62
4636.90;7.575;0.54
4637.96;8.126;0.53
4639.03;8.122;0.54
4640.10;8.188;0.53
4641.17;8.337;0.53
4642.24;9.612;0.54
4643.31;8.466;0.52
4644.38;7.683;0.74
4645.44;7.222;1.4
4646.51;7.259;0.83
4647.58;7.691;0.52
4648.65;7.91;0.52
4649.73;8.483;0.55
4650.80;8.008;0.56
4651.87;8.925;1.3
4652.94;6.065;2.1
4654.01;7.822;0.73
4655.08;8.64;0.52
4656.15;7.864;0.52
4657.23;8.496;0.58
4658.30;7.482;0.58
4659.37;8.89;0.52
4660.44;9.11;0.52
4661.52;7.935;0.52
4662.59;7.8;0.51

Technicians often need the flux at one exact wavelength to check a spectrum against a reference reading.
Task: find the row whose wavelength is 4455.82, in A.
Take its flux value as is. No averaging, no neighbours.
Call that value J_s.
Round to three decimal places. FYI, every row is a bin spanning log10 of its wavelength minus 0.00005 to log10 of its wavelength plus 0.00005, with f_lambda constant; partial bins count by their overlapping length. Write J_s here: 8.073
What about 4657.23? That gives 8.496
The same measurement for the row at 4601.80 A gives 8.132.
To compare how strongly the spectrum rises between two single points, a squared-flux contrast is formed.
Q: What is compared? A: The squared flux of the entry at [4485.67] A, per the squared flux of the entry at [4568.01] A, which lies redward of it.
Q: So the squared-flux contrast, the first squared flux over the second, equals 1.2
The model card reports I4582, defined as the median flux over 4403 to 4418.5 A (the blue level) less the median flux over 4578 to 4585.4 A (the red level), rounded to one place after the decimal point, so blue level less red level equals 1.4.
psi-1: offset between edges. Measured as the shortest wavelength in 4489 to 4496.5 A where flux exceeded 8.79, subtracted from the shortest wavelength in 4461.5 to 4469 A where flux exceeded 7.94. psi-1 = -30.9 A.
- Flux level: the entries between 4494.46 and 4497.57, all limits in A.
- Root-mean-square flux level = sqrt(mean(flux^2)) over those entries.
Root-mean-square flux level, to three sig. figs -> 8.97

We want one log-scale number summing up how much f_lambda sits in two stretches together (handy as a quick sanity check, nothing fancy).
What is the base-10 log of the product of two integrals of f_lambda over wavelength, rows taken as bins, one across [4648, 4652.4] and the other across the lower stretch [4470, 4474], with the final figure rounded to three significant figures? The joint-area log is 3.13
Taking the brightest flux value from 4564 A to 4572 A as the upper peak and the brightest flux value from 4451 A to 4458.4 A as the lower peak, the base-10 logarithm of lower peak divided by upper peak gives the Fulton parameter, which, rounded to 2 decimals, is 0.02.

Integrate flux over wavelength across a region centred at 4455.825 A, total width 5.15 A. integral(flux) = 45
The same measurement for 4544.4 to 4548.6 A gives 34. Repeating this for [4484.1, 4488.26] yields 36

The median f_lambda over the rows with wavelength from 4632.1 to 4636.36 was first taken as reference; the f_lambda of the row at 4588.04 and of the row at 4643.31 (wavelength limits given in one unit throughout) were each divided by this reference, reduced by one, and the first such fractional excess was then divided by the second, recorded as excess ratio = -0.2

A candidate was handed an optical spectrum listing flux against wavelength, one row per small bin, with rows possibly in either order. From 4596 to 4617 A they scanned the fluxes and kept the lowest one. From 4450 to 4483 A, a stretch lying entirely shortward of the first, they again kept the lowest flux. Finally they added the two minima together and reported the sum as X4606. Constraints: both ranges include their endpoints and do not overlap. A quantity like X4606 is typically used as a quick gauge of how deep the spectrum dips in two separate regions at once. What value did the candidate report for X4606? 14.1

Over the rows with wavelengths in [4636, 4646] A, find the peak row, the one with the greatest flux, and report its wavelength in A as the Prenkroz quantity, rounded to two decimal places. 4642.24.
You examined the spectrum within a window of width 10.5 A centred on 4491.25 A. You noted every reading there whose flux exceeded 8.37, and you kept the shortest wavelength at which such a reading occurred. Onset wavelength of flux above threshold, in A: 4486.70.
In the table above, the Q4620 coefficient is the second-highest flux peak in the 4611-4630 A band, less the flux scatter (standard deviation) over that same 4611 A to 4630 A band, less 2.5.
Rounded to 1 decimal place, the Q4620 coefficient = 5.5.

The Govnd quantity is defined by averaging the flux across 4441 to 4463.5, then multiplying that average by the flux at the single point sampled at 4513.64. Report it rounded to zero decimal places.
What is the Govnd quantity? 76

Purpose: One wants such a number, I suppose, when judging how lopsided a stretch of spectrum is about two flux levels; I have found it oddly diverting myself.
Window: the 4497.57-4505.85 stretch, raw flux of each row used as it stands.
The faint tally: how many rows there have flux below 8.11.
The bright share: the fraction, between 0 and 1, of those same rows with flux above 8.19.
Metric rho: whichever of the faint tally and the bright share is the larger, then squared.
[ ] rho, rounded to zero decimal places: 4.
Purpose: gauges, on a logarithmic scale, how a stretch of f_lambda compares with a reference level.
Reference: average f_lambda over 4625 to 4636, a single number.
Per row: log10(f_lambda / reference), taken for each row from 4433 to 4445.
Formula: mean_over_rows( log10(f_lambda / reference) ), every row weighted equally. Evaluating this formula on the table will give -0.012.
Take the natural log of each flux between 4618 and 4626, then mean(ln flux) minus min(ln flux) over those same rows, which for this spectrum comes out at 0.09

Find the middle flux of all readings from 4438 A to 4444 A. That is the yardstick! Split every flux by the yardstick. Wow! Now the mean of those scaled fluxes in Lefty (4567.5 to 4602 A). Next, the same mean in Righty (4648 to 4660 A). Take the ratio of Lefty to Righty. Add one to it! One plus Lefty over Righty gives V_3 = 2.00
